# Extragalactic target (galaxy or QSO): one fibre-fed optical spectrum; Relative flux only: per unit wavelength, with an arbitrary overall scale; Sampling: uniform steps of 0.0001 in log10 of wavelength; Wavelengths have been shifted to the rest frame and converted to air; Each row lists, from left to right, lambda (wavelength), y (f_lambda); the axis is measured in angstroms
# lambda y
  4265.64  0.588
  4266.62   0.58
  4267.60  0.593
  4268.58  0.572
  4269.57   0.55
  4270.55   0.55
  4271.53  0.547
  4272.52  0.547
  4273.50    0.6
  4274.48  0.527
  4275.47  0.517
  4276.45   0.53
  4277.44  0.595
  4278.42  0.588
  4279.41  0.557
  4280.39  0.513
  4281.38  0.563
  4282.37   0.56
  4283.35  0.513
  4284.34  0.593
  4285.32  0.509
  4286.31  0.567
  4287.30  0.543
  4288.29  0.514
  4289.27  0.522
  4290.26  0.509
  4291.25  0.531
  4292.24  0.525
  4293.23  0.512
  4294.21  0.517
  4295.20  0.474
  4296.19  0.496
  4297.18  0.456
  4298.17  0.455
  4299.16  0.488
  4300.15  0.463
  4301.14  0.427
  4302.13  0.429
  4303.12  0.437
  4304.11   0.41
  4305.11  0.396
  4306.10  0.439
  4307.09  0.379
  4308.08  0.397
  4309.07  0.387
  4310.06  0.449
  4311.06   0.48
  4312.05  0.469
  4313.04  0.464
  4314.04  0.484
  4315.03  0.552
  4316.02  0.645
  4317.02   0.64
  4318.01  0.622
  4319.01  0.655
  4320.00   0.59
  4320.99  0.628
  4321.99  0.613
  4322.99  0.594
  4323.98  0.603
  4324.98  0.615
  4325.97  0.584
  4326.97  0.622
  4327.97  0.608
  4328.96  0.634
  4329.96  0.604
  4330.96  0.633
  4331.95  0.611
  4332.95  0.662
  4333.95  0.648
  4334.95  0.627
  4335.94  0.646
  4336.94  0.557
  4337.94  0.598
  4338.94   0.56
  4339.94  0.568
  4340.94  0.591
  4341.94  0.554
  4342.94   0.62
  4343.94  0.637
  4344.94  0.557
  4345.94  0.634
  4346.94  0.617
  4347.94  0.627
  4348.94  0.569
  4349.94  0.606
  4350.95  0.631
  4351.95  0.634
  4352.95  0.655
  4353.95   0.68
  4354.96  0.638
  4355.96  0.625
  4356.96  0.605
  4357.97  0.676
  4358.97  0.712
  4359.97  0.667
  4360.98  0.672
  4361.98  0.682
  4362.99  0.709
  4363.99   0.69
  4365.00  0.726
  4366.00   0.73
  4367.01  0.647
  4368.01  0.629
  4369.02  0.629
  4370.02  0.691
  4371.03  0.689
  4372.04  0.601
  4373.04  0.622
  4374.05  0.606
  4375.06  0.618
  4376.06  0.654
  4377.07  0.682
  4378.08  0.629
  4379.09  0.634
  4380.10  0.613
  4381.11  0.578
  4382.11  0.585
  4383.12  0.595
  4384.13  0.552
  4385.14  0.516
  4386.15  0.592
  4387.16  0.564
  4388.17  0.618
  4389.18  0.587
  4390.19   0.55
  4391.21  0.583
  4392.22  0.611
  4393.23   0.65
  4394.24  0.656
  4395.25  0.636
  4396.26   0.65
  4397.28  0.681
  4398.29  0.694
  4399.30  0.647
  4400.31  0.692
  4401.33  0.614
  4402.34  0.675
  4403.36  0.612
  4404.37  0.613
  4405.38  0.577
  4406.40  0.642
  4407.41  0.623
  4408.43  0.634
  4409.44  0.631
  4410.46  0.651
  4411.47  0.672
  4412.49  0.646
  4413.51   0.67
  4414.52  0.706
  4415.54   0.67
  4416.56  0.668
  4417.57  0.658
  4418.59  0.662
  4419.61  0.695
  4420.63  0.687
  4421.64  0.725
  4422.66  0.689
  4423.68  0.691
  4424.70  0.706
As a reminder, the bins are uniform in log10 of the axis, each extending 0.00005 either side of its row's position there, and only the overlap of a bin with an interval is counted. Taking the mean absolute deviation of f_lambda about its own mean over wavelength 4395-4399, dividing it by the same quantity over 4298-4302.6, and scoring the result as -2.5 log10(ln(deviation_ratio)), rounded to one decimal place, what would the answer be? 2.2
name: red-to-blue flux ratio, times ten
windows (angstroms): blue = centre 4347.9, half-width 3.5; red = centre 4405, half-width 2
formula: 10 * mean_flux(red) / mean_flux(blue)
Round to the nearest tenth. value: 10.1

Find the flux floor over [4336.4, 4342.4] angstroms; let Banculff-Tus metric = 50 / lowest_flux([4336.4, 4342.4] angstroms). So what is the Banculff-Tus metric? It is 90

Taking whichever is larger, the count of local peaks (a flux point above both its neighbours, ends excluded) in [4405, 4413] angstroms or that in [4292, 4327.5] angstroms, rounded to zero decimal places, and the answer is 11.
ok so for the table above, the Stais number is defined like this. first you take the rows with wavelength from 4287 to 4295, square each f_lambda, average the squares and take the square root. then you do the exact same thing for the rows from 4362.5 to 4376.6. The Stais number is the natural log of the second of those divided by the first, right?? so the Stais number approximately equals 0.24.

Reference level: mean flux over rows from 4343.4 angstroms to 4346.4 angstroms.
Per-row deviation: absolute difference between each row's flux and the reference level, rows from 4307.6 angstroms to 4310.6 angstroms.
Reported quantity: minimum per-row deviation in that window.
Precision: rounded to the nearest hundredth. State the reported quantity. 0.16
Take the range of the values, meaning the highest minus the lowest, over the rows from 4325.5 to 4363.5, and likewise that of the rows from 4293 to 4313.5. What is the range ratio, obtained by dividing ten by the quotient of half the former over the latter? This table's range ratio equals 17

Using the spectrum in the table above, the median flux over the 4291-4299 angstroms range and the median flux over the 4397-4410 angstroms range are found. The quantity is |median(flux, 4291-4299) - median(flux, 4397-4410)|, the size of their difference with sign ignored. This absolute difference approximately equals 0.13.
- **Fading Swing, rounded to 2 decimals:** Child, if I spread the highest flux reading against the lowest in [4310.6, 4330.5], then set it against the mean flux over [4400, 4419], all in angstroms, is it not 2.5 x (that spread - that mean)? -1.14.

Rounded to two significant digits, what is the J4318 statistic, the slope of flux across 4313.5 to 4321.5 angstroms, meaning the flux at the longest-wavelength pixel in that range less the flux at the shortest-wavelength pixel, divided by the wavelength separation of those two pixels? 0.021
